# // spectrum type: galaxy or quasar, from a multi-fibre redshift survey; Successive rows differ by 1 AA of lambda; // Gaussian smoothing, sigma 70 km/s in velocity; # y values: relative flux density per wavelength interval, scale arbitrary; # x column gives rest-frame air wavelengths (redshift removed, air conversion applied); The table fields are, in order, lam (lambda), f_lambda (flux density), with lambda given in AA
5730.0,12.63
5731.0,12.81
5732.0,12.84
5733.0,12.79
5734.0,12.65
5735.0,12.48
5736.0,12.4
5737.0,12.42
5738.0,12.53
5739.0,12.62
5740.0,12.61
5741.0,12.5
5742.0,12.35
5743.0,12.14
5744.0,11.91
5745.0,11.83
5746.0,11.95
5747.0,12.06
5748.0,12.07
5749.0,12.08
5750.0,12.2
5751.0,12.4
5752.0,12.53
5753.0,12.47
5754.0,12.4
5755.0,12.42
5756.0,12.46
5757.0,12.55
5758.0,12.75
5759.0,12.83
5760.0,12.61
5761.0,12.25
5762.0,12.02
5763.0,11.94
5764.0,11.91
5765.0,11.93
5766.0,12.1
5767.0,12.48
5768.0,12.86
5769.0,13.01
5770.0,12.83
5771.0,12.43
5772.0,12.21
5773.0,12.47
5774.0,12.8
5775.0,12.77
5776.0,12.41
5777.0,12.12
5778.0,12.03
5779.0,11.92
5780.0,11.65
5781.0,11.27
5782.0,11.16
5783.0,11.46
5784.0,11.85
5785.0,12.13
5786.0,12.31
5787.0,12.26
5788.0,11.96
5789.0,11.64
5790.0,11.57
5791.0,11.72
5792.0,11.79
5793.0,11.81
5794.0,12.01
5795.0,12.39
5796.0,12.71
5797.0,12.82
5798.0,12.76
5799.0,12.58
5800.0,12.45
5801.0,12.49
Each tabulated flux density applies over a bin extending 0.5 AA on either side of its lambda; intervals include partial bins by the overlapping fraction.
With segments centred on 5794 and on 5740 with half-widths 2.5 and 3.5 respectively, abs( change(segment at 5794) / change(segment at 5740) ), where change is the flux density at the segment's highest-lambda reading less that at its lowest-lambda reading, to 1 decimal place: 3.3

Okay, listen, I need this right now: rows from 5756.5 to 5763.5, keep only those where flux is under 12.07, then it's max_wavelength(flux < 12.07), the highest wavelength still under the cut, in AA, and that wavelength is 5763.0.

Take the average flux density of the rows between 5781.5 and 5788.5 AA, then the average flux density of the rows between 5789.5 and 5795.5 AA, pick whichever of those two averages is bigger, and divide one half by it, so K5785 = 0.0421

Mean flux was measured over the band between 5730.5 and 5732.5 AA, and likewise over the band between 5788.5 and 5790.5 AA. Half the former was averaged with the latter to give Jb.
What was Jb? 9.01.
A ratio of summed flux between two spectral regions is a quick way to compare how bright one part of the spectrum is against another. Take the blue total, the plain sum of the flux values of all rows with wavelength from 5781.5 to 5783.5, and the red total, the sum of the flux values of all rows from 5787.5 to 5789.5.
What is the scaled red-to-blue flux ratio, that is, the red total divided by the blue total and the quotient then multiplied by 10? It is 10.4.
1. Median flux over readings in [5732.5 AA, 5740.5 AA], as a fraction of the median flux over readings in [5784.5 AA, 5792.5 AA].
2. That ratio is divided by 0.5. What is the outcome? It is 2.12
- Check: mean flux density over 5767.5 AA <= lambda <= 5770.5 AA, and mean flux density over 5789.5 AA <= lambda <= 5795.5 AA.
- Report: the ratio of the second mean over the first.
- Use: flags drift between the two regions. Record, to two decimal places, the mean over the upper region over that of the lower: 0.92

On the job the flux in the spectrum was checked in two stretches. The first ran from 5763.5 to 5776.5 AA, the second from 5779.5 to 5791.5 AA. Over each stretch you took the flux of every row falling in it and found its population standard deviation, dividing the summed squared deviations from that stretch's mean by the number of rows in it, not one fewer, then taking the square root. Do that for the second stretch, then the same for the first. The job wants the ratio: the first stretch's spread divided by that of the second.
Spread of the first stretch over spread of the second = 0.99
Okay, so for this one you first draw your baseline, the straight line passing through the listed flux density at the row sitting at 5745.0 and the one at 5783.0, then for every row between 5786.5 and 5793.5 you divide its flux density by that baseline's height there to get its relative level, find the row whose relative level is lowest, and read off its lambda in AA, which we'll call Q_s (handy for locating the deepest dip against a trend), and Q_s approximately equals 5790.0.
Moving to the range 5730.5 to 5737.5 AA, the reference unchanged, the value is 5736.0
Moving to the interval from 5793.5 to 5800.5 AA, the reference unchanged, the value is 5794.0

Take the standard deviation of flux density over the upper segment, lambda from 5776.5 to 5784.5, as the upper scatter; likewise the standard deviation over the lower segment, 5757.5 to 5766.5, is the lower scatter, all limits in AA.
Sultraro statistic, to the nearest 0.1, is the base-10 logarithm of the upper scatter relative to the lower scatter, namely 0.0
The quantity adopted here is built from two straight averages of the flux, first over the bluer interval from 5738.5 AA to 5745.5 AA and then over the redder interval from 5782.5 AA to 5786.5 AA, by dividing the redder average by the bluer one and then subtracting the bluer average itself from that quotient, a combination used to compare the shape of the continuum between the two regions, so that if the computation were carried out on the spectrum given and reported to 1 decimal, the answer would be -11.3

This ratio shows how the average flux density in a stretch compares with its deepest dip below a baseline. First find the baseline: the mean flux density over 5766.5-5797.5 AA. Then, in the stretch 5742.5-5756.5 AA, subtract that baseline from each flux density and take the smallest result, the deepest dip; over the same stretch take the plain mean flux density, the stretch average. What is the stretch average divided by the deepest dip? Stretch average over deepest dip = -37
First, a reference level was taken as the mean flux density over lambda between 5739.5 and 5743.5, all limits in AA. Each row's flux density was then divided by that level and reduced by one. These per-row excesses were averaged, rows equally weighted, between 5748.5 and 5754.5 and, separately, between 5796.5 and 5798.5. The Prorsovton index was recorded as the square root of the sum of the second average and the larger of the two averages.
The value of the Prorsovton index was 0.25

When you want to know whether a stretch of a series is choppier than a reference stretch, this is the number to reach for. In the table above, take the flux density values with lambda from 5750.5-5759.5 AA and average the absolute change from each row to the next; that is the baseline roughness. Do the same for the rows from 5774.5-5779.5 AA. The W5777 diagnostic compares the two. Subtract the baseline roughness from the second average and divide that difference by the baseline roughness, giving 1.5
